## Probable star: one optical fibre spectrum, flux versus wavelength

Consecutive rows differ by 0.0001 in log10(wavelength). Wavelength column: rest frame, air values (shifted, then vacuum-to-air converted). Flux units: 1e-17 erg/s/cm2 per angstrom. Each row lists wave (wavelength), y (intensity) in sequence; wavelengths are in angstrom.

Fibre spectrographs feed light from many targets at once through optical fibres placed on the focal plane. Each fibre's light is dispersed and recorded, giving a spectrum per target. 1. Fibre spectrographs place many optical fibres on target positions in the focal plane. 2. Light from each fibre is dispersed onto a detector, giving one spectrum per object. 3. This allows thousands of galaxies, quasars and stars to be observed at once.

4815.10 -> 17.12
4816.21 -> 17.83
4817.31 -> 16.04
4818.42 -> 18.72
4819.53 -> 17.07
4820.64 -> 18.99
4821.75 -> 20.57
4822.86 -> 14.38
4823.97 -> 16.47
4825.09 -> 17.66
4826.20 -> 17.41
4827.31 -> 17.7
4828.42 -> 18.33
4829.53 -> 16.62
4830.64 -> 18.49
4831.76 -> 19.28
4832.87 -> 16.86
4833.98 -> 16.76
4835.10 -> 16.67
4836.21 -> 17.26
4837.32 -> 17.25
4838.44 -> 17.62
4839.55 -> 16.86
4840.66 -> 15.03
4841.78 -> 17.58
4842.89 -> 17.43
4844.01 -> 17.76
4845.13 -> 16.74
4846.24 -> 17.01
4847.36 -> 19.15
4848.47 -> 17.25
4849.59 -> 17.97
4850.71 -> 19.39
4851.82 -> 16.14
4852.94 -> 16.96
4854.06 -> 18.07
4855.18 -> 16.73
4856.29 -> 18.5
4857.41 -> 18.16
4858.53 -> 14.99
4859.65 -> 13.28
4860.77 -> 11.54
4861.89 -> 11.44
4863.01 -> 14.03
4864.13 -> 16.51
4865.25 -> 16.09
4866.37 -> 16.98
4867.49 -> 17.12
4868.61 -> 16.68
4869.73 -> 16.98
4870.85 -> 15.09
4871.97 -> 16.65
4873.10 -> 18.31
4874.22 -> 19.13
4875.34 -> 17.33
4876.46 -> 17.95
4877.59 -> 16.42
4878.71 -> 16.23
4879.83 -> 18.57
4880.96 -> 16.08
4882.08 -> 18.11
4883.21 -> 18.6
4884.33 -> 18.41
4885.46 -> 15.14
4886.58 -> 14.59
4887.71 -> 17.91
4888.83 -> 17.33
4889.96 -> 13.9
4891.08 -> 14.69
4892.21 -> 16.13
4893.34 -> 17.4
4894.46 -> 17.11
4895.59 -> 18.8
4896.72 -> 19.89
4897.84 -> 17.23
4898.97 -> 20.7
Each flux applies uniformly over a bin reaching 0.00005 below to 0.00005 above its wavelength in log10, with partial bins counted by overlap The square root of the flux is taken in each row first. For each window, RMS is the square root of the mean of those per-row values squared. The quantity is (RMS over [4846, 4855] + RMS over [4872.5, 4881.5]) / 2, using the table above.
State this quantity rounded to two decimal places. 4.20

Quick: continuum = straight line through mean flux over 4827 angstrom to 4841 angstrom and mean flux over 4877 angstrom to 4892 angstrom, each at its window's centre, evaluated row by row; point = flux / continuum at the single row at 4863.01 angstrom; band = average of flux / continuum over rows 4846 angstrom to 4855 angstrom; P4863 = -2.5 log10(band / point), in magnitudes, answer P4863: -0.24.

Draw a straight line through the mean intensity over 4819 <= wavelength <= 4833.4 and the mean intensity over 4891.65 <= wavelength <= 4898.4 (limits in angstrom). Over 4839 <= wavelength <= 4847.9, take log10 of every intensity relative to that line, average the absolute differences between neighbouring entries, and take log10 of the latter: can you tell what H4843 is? -1.51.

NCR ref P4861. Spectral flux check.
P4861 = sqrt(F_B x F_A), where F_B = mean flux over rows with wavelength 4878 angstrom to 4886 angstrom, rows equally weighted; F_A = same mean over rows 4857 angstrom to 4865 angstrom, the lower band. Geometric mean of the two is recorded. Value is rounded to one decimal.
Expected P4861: 15.7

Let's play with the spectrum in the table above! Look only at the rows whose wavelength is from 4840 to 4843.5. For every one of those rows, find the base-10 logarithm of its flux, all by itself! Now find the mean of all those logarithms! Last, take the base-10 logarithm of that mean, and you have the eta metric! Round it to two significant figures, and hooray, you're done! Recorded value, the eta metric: 0.087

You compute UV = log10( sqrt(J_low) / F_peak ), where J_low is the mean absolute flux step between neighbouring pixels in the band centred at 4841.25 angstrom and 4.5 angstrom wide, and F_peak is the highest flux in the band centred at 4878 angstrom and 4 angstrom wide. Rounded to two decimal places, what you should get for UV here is -1.18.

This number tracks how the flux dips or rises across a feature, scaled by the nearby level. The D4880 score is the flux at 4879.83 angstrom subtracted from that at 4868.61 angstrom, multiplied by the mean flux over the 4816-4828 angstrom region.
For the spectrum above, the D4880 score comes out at -33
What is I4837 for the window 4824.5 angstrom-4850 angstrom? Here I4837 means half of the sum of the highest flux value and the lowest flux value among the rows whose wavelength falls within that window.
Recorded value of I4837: 17.2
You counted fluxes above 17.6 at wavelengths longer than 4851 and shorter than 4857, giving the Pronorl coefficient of 2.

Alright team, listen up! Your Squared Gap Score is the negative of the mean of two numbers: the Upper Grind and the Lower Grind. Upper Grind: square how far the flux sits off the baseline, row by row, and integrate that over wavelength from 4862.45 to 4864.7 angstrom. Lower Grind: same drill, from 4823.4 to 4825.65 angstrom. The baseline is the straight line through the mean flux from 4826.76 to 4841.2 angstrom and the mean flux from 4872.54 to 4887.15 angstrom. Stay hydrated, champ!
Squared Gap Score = -6.8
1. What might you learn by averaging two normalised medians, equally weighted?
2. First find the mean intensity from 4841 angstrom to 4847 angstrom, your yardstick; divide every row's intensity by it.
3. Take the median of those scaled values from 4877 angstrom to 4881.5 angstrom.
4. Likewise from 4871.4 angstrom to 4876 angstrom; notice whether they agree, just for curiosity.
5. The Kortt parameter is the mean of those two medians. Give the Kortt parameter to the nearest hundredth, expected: 0.99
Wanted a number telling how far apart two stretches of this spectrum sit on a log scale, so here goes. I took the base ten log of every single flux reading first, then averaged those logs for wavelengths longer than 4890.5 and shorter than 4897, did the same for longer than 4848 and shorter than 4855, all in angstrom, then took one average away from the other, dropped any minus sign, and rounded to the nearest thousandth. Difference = 0.009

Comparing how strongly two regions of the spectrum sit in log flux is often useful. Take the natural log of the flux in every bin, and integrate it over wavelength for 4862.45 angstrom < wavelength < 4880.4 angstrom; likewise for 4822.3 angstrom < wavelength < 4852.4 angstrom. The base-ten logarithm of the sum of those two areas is 2.1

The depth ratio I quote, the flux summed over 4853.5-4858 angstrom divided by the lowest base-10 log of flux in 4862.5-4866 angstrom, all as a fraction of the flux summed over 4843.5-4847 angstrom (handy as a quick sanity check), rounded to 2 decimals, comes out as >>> 1.21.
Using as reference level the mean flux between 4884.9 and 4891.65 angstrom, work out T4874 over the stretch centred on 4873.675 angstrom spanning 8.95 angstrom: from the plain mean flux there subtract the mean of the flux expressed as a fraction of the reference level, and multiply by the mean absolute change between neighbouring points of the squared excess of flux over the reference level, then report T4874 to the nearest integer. 71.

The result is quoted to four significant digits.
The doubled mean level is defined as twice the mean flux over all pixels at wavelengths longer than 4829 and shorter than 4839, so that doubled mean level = 34.85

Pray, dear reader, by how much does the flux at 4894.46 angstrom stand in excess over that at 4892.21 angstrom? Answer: 1.0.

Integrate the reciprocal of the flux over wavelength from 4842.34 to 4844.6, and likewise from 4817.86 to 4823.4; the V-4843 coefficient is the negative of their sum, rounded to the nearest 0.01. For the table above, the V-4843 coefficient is -0.44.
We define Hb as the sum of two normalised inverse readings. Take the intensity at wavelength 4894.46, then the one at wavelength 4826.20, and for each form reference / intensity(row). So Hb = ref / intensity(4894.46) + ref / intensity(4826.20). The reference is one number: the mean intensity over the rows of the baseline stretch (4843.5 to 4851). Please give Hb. 2.07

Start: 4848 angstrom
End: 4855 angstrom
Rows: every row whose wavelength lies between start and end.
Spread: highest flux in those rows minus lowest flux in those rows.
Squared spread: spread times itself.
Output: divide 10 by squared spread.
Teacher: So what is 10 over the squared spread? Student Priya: 0.9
